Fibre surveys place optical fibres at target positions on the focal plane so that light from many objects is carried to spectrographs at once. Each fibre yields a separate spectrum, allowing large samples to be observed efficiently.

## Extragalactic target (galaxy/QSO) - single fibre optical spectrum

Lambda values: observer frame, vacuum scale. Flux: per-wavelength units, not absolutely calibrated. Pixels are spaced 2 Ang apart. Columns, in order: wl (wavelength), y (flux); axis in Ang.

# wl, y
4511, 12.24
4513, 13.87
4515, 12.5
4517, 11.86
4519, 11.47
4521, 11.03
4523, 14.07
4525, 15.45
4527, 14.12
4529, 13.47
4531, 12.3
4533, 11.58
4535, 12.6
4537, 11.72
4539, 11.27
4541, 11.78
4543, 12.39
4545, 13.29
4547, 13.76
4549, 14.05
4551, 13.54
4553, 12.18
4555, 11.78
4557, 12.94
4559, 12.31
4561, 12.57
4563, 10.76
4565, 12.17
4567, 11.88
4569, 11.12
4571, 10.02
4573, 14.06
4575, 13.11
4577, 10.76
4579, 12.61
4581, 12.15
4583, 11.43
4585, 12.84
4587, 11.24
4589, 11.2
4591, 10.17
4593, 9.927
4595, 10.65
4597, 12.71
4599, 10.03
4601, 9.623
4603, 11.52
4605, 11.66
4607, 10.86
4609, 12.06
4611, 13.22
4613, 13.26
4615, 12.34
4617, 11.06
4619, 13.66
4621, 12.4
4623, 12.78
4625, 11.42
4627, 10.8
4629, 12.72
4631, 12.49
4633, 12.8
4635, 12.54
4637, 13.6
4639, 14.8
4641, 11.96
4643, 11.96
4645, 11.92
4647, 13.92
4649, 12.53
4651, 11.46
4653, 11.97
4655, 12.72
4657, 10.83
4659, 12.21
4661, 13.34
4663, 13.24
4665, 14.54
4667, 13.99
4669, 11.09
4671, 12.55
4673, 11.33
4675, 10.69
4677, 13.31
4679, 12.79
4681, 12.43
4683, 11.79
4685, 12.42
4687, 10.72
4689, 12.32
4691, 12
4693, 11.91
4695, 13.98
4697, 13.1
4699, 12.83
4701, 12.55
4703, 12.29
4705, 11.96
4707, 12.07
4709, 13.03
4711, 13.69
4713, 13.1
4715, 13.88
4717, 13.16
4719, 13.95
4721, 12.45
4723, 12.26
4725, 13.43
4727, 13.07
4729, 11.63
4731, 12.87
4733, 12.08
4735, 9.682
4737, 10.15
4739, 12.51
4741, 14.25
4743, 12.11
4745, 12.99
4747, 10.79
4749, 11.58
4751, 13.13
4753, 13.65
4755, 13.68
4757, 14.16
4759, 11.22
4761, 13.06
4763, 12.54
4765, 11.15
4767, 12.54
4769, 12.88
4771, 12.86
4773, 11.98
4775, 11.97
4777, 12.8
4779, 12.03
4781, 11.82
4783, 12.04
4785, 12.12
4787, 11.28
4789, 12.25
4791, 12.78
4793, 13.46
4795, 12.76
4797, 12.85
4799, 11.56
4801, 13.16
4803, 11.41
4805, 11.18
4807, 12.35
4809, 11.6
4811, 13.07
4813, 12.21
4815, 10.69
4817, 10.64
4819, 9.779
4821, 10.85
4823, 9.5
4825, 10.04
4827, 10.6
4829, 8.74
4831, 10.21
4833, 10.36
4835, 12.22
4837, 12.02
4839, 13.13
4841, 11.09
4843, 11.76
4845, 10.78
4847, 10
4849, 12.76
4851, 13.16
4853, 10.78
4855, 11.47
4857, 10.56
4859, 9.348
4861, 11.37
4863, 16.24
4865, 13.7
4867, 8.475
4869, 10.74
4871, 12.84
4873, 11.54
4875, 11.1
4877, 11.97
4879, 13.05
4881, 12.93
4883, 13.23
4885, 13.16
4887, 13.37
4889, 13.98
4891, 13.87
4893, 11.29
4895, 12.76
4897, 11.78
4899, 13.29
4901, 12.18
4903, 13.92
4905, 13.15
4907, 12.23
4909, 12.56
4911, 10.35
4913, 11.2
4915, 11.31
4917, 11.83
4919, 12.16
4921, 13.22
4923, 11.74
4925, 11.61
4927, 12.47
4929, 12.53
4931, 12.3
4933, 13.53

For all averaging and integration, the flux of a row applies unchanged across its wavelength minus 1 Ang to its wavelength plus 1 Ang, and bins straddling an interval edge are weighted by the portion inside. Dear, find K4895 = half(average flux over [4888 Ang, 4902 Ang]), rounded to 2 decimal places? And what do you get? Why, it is 6.37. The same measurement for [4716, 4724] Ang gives 6.48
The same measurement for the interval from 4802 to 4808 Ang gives 5.82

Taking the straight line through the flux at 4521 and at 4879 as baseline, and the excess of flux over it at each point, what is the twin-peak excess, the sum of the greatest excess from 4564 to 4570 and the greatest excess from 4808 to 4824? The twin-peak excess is 1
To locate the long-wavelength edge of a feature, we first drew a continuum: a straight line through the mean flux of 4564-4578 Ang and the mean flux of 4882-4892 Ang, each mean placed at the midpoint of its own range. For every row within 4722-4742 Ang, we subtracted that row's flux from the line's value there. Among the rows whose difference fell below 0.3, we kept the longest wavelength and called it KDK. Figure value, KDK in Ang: 4741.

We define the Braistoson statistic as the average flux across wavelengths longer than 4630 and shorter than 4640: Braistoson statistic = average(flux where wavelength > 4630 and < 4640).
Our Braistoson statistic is 13.2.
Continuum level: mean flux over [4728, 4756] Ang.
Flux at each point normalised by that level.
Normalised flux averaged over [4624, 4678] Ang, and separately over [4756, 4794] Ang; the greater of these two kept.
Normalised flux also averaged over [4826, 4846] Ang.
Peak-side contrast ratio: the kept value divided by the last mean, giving 1.12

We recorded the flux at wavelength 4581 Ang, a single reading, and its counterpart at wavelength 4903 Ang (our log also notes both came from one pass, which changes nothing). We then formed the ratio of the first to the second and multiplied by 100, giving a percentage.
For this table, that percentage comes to 87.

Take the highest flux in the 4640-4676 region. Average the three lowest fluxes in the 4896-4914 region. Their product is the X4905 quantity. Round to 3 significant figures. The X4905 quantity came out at 162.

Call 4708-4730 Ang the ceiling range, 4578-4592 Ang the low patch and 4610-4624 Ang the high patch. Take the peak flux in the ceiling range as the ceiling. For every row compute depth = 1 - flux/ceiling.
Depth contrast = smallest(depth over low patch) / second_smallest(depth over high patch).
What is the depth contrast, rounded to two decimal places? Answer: 1.61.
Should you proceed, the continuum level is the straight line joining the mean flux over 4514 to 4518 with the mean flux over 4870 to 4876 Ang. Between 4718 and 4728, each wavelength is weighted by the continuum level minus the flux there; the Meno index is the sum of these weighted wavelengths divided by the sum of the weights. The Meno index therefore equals 4722.7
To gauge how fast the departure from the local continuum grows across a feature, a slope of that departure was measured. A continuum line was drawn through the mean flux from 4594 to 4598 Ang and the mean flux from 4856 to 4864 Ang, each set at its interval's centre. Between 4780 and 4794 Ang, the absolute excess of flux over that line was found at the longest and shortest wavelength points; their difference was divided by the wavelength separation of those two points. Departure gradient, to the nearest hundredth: 0.14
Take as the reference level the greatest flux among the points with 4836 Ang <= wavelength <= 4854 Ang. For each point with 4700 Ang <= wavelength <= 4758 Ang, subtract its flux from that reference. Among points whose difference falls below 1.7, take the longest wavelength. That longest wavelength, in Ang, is 4757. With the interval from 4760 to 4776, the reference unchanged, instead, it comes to 4775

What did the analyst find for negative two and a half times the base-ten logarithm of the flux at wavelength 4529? -2.82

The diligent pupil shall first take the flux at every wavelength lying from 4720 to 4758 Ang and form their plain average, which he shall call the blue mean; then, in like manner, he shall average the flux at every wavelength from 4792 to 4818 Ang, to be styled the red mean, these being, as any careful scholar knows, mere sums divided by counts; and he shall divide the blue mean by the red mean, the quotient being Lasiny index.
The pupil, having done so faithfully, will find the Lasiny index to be 1.03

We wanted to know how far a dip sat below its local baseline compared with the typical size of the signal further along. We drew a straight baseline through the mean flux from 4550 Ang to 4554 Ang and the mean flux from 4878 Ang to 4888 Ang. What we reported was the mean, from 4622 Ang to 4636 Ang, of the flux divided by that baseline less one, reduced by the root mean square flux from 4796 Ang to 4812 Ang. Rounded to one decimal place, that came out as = -12.2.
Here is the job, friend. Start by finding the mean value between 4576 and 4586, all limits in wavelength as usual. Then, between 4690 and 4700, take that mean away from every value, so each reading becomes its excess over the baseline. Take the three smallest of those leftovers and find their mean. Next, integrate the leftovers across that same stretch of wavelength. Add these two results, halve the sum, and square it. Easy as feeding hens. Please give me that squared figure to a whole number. 17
